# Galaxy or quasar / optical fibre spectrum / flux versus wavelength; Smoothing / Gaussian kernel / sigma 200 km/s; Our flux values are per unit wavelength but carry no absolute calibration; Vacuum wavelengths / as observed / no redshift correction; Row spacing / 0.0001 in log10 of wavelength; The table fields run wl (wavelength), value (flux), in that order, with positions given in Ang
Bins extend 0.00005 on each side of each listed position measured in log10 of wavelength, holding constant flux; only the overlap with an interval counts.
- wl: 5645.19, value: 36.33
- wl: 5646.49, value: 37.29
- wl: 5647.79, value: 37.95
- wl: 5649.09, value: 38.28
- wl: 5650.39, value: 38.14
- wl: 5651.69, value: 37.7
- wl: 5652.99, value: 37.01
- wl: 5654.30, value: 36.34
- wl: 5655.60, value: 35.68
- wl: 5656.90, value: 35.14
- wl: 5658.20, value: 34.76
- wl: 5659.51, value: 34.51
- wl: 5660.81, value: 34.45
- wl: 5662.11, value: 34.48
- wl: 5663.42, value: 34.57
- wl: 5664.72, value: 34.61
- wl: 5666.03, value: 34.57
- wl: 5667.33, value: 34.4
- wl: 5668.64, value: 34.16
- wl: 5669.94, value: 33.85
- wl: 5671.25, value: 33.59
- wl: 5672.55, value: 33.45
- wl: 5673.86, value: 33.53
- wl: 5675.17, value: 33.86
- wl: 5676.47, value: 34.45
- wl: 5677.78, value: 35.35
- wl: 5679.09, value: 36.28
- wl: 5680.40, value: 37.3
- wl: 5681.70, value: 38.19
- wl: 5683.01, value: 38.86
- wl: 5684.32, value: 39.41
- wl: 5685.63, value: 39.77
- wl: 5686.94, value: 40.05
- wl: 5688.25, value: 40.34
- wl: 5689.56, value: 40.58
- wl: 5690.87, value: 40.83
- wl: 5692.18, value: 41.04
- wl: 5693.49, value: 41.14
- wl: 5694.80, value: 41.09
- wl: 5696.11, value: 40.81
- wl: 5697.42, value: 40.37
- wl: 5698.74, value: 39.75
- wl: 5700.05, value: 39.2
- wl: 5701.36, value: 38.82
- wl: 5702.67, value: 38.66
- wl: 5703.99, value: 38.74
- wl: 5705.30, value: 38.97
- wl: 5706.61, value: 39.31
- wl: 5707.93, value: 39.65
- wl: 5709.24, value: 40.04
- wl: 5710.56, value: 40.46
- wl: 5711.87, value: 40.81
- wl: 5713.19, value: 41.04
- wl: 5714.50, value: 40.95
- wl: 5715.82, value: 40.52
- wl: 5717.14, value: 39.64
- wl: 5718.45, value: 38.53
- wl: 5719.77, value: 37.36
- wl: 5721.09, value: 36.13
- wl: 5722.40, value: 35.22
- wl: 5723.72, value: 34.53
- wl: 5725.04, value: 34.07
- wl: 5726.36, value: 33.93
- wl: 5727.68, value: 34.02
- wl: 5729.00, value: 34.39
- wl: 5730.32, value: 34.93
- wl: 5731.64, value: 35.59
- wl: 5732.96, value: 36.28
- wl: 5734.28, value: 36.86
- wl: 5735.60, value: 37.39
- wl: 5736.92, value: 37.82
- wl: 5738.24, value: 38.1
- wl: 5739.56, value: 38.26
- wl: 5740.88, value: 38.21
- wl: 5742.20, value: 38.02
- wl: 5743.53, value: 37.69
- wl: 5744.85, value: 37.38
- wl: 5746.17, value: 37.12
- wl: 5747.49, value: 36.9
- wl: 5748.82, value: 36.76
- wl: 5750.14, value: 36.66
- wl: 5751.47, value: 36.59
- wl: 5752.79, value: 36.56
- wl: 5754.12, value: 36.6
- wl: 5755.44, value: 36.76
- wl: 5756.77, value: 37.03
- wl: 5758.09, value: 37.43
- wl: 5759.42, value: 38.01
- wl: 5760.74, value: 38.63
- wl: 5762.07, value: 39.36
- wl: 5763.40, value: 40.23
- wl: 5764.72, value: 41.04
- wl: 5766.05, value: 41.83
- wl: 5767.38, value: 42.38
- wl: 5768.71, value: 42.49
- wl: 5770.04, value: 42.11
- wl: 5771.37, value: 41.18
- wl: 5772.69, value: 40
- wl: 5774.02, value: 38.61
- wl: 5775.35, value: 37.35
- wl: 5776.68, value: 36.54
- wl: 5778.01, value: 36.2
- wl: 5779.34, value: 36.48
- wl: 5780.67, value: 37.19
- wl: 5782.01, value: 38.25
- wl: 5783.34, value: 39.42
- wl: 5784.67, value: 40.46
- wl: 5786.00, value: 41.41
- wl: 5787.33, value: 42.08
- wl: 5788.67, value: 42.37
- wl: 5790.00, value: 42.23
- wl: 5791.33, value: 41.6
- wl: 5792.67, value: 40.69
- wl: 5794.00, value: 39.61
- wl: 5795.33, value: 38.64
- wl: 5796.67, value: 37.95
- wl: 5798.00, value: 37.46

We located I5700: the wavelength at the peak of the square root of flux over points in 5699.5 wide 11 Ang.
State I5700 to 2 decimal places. 5694.80 Ang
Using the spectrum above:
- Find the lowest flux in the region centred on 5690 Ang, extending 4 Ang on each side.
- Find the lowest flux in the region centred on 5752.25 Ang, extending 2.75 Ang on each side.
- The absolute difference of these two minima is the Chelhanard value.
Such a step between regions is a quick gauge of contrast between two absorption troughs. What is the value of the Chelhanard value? 3.5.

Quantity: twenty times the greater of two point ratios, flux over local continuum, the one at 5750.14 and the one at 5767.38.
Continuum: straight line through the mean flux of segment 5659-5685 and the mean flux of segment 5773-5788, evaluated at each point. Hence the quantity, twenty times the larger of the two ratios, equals 22.2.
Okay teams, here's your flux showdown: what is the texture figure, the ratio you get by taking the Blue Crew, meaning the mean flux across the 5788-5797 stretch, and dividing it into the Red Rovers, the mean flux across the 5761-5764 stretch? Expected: 0.98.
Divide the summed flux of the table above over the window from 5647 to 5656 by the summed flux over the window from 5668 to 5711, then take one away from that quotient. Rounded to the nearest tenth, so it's -0.8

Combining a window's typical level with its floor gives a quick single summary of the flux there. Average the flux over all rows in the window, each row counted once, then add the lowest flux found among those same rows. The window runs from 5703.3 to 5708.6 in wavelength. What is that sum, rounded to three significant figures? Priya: 77.9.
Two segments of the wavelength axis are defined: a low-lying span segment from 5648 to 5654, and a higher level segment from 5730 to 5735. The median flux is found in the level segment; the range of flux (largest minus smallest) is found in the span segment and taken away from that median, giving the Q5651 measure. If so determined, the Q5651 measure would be 34.7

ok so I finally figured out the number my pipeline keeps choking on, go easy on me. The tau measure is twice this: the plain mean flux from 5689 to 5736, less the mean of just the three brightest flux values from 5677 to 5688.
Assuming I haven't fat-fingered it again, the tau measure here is -2.7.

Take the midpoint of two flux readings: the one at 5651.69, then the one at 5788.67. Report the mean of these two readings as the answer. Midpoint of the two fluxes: 40.0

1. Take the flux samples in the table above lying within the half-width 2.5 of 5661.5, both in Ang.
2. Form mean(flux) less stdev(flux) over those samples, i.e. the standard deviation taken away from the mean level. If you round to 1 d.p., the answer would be 34.5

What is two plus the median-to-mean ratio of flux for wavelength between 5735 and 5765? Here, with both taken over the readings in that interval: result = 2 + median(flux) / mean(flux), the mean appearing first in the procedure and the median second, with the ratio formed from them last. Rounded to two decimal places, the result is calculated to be 2.99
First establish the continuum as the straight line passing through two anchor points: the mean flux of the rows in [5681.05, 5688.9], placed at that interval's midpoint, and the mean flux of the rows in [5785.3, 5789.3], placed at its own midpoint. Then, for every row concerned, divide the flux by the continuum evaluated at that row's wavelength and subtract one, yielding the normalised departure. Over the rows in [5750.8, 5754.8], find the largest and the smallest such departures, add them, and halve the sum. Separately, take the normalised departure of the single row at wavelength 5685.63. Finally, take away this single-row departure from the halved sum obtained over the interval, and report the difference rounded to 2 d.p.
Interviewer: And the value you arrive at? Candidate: -0.12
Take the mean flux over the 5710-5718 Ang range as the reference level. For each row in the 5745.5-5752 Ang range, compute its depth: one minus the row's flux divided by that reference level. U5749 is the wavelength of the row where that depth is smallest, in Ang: 5746.17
